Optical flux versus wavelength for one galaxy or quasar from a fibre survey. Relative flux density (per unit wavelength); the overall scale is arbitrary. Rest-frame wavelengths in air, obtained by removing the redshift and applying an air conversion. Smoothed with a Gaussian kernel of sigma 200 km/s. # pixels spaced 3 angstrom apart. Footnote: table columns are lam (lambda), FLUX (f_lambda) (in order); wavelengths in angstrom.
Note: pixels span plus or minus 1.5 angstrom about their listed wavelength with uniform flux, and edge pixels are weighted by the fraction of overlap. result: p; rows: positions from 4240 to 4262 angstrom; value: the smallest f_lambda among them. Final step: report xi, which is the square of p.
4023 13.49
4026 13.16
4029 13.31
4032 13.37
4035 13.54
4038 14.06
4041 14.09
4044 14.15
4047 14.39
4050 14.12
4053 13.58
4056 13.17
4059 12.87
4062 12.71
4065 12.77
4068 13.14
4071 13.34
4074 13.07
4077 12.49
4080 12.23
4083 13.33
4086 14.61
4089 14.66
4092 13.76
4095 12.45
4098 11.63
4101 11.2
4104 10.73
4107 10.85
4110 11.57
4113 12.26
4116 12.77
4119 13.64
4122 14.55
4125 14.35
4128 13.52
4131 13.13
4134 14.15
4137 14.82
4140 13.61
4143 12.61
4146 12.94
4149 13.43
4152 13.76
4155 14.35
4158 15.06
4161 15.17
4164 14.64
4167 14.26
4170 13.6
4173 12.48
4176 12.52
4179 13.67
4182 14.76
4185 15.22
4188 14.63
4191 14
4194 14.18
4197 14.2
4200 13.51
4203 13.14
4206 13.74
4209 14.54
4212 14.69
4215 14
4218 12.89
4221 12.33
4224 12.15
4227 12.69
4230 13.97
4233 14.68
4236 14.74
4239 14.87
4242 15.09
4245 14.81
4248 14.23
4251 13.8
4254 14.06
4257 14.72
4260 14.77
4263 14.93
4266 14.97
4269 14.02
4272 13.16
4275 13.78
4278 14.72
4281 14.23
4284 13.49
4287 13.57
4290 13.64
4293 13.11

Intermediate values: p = 13.8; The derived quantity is 190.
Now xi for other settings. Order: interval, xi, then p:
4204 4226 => 148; 12.15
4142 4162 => 159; 12.61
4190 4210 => 173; 13.14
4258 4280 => 173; 13.16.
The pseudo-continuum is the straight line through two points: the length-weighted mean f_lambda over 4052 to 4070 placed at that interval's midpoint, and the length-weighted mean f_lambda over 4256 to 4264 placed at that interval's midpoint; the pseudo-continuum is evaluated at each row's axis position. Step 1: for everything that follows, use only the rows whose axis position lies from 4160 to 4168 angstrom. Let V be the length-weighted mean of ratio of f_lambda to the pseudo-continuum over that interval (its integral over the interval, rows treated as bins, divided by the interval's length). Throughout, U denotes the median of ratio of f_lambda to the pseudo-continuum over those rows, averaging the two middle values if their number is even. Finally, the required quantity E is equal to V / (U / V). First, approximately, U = 1.05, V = 1.05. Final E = 1.06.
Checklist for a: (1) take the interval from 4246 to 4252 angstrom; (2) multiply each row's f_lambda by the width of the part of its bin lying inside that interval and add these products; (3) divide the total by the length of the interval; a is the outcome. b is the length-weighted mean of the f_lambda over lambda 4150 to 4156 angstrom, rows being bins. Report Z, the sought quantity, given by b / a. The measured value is 0.99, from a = 14.1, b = 14.0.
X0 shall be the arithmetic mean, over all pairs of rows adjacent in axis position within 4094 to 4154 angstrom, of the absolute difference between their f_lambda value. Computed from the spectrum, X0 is 0.632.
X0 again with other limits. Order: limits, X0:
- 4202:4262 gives 0.489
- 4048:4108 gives 0.507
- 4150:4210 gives 0.564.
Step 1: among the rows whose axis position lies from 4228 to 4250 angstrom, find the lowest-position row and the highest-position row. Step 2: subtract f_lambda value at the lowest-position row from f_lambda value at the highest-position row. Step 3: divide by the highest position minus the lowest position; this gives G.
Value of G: 0.014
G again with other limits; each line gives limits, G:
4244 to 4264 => 0.007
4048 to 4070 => -0.054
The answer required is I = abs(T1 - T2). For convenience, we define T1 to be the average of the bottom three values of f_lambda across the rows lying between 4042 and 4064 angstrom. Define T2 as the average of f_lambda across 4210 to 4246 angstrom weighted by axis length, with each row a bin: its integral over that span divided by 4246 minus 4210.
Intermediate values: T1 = 12.9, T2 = 13.9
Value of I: 1.0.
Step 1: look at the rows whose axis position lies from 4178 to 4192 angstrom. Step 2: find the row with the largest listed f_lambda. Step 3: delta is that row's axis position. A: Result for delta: 4185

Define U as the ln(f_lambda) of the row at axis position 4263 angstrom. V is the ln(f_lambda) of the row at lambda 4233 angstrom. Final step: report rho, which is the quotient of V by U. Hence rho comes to 0.99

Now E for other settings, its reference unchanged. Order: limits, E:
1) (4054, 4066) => 1.00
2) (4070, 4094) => 1.02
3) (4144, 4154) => 0.97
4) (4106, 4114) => 0.86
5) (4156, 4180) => 1.00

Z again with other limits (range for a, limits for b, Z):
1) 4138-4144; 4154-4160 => 1.11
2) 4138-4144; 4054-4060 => 0.98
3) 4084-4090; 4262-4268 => 1.02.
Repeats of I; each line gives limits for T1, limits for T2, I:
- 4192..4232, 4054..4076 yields 0.6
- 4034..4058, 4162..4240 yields 0.4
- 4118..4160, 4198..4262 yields 1.1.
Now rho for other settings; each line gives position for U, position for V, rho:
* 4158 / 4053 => 0.96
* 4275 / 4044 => 1.01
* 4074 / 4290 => 1.02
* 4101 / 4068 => 1.07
